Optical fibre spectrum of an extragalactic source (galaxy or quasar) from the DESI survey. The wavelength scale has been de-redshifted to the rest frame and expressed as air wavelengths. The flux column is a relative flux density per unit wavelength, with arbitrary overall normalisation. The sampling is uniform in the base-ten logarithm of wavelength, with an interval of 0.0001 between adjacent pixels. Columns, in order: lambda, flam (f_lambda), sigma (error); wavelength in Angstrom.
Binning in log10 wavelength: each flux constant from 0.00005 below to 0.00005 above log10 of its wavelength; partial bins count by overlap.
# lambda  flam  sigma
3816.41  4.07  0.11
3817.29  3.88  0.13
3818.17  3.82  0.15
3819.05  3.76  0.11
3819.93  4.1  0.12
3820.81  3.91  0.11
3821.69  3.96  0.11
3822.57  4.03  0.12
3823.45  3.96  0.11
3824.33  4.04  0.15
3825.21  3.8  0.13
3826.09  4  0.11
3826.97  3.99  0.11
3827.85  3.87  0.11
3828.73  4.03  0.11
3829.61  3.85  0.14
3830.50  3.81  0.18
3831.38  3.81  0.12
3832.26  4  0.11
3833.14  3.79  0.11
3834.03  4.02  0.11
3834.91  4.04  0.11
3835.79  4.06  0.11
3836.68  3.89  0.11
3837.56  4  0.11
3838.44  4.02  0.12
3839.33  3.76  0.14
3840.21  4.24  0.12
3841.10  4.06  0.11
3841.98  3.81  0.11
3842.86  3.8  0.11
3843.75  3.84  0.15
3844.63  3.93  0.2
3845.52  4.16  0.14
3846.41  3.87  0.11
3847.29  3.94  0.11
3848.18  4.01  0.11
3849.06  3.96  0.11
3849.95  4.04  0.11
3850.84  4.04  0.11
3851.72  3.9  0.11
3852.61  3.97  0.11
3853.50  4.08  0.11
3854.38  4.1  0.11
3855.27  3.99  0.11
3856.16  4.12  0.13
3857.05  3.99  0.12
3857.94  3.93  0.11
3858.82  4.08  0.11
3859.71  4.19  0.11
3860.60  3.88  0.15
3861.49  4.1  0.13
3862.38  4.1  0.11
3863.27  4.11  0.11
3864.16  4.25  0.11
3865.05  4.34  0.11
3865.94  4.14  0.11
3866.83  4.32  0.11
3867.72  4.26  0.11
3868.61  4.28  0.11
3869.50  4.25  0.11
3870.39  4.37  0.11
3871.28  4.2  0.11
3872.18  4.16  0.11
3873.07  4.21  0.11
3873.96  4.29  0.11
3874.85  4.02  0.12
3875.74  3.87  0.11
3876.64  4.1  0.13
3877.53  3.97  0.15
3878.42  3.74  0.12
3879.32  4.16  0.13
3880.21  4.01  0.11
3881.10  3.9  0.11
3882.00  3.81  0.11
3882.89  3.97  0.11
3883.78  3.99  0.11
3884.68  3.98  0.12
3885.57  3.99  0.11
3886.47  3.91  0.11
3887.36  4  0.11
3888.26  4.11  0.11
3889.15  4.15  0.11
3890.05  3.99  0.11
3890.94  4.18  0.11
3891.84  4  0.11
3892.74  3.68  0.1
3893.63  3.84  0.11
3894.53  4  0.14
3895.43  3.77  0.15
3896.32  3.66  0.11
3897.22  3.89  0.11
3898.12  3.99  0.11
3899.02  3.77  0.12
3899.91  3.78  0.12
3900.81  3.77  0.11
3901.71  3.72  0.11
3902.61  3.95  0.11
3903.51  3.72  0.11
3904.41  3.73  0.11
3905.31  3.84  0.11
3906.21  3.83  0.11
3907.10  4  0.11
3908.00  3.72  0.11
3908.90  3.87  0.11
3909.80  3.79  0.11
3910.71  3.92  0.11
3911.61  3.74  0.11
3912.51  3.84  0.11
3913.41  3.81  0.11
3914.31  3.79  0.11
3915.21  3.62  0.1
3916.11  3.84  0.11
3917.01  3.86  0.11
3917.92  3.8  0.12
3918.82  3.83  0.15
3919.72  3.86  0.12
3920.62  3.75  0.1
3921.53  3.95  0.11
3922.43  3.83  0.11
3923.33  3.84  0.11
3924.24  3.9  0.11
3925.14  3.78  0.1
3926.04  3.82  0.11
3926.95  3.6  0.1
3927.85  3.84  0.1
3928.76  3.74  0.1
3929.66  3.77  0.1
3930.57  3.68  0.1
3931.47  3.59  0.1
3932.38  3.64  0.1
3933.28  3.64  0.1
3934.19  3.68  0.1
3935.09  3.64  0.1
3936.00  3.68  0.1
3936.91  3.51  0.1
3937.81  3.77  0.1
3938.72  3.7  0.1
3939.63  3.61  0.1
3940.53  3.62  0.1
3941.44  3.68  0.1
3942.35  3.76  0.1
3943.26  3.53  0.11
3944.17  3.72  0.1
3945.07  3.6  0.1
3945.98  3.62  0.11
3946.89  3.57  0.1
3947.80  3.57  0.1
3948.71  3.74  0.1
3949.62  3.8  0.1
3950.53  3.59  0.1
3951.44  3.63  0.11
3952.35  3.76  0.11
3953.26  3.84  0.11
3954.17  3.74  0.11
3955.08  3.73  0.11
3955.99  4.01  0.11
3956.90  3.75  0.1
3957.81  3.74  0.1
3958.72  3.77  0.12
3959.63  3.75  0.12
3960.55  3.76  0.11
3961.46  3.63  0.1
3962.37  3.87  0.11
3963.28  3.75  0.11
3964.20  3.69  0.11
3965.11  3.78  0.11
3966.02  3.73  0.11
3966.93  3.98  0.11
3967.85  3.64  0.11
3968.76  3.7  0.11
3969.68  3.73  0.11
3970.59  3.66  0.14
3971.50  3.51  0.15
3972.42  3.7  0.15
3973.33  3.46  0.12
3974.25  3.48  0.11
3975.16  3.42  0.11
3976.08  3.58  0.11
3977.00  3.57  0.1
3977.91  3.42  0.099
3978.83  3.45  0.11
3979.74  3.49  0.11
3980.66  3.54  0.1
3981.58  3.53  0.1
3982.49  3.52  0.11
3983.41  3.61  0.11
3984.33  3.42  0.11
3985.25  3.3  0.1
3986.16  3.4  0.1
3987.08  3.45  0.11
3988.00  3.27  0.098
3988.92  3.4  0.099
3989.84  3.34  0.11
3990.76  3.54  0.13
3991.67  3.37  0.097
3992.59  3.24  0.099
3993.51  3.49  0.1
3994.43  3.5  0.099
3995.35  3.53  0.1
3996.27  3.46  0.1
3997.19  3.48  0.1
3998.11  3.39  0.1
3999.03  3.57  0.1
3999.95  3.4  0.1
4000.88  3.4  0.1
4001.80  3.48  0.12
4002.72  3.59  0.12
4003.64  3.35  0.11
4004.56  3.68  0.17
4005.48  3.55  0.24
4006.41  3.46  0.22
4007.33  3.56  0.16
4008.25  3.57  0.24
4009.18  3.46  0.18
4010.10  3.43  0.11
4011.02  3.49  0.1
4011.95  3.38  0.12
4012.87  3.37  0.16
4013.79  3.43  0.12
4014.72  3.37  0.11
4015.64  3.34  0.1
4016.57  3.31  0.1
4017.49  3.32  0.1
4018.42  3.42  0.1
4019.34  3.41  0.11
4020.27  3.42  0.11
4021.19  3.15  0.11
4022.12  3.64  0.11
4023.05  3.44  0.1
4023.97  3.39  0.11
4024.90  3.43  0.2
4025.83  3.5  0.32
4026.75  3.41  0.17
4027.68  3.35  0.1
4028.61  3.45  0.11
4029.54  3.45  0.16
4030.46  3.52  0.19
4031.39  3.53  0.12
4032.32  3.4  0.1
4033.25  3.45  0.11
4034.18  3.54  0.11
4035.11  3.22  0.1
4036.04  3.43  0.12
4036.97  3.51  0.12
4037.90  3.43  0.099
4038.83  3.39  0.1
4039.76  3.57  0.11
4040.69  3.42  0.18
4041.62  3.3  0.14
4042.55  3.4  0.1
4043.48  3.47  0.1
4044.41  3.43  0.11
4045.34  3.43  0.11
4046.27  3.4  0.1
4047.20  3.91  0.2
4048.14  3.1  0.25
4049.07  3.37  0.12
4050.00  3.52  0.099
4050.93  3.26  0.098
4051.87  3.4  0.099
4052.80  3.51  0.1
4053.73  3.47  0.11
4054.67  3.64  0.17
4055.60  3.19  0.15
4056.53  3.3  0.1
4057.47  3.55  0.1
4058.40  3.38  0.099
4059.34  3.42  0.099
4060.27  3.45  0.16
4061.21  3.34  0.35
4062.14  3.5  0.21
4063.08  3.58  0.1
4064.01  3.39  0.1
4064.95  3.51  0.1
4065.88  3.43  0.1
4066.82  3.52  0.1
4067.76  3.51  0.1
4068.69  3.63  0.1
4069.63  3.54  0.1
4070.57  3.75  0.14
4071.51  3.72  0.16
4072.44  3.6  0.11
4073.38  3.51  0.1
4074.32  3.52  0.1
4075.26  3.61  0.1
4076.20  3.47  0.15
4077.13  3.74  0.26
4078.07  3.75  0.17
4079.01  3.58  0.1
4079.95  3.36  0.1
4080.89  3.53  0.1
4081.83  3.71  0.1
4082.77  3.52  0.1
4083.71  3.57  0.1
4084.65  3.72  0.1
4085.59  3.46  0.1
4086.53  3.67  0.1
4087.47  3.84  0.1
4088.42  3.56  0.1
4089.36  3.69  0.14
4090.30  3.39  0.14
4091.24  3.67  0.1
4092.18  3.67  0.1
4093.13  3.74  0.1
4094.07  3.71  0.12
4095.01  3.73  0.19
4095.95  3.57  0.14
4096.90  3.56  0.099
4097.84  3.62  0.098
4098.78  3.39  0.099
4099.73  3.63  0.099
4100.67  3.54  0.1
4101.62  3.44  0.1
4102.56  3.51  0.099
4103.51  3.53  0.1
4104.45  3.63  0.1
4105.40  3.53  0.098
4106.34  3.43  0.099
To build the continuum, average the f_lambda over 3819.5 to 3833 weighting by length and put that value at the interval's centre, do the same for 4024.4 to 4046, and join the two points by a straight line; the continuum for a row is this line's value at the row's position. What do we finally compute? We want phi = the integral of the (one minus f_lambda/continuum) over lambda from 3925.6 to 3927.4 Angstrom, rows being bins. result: -0.01 Angstrom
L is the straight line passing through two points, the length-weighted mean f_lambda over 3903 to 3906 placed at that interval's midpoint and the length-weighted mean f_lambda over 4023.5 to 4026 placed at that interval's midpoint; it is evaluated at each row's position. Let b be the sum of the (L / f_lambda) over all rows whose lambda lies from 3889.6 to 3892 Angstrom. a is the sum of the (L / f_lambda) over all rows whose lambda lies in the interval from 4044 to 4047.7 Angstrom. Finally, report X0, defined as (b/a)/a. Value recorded 0.19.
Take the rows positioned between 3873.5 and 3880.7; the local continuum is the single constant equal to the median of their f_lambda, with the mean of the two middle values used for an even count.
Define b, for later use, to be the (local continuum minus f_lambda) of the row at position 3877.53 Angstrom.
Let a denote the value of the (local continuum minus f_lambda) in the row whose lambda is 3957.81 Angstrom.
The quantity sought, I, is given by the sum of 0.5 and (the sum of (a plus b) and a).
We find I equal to 1.1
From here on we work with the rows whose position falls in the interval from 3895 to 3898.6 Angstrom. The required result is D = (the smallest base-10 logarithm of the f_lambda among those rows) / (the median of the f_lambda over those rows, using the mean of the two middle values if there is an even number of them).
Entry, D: 0.147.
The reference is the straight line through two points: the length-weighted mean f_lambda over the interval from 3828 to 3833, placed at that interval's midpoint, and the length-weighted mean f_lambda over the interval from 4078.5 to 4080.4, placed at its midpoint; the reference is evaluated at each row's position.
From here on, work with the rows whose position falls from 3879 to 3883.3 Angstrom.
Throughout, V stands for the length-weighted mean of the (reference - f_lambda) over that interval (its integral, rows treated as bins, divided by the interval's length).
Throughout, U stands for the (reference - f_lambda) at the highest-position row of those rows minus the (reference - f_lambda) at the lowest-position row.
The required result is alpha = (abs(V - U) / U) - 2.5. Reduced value -0.6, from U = 0.18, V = -0.16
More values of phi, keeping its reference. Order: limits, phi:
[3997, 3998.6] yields 0.04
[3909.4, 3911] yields -0.05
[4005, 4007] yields 0.00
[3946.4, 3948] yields 0.03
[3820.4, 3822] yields 0.01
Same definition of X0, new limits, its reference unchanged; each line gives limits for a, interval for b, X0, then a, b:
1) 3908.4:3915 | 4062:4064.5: 0.06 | 6.9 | 2.9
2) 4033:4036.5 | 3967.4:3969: 0.12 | 4.0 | 2.0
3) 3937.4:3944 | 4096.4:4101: 0.09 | 7.0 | 4.6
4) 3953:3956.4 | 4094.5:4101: 0.44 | 3.8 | 6.3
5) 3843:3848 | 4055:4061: 0.24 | 5.0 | 5.9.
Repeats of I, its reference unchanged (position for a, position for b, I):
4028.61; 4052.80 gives 2.1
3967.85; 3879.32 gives 1.1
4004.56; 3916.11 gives 1.3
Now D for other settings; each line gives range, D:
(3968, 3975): 0.147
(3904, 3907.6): 0.149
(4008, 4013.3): 0.153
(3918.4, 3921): 0.150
